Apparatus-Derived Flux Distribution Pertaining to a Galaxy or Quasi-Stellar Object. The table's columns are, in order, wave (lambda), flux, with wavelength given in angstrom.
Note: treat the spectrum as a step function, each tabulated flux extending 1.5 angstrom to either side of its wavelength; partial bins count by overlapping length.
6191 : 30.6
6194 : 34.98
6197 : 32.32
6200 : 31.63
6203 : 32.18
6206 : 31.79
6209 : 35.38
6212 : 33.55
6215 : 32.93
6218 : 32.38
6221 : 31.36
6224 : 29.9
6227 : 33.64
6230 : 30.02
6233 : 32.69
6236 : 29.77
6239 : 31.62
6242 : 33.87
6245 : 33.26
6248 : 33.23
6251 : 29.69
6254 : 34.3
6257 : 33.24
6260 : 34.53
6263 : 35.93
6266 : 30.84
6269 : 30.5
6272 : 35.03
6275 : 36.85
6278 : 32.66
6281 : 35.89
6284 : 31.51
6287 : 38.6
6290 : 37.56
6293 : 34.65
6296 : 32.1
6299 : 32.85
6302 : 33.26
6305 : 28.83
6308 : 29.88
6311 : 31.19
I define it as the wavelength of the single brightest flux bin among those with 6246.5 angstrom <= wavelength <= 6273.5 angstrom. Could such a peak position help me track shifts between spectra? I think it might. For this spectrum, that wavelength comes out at 6263 angstrom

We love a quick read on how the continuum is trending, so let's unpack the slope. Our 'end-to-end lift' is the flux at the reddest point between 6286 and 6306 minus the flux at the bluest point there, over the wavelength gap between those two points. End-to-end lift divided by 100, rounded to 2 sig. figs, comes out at -0.0054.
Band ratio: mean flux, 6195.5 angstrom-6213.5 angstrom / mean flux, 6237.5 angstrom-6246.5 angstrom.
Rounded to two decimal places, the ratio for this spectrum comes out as 1.00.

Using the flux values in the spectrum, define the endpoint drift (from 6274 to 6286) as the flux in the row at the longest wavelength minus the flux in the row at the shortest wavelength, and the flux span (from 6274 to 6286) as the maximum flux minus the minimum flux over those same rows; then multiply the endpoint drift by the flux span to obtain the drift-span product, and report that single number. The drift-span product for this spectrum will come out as -29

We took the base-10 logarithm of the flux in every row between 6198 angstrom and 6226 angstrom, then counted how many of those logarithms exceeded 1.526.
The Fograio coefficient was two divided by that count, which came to 2.00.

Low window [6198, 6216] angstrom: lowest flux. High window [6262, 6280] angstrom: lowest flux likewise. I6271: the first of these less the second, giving 1.1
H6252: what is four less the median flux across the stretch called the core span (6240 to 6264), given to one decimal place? -29.6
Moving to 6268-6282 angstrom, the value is -31.0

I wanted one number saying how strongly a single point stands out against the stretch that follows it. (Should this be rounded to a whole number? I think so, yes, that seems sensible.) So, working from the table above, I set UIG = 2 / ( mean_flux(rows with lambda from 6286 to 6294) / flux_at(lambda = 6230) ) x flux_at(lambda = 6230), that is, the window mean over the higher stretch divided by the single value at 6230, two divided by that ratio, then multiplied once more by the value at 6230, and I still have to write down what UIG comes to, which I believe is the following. 49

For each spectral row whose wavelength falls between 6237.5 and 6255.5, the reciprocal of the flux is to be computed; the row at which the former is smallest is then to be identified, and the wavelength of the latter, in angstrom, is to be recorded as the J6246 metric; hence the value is 6254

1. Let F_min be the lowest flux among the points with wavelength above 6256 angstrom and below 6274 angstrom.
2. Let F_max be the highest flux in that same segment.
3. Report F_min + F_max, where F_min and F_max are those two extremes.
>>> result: 66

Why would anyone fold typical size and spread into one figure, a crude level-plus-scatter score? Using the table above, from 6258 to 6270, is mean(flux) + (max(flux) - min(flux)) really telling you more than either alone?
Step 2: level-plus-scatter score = 38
